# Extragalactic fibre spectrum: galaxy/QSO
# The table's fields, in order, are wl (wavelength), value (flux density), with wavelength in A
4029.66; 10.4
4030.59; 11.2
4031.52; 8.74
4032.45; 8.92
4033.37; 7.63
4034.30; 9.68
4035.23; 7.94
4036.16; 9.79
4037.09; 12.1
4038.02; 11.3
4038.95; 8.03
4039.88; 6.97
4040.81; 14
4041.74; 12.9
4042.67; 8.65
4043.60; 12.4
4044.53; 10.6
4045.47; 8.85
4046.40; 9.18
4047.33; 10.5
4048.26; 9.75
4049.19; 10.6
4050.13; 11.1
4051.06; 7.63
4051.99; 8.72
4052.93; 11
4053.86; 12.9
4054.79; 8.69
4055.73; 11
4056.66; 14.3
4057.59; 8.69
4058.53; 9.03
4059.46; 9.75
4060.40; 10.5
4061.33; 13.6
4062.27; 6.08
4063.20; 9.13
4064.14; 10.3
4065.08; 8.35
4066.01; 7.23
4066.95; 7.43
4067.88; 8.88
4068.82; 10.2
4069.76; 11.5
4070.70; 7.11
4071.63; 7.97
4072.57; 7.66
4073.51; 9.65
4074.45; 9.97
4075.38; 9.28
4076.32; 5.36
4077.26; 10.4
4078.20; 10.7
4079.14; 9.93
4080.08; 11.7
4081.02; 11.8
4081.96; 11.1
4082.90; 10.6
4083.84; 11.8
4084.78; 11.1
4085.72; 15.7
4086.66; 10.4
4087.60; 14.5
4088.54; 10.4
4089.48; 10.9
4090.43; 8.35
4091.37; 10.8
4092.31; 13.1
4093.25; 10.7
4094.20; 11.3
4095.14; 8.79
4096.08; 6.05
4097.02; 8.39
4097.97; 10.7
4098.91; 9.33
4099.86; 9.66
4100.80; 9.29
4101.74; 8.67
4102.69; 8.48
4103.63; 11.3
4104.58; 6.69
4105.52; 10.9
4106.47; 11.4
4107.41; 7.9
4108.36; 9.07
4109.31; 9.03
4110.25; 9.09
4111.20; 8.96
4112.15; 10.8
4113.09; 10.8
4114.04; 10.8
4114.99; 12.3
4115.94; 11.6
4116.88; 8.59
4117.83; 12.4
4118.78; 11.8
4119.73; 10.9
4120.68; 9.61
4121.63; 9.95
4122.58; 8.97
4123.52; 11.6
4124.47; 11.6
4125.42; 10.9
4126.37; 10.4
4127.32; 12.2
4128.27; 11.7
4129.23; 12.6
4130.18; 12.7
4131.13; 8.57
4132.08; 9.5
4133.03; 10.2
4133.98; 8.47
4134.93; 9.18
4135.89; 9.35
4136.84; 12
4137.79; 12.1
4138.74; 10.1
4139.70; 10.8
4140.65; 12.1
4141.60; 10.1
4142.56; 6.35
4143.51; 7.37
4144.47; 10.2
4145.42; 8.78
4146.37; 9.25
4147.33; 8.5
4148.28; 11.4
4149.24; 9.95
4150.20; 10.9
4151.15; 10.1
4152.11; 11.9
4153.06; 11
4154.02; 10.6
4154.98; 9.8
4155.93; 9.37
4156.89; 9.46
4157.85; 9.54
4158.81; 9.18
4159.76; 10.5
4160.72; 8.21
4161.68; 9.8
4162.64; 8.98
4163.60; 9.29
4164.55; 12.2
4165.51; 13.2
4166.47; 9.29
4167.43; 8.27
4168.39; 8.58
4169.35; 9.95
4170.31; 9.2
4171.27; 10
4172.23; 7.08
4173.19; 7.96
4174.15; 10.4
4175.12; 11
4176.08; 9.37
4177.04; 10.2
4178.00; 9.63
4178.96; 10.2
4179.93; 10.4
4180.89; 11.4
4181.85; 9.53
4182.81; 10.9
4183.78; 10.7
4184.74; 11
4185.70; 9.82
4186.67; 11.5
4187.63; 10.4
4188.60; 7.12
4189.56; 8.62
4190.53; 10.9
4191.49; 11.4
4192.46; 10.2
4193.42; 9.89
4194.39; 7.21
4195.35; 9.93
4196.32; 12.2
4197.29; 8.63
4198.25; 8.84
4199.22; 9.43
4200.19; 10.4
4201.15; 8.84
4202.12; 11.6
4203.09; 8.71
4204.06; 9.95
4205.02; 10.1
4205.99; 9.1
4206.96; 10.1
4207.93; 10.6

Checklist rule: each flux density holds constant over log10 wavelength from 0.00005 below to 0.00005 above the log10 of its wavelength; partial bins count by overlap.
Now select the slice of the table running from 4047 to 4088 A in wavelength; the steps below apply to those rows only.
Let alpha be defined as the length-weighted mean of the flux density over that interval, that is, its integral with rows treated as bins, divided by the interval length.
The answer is 10.1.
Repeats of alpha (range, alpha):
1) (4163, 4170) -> 10.1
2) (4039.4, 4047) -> 10.4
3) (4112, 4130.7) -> 11.1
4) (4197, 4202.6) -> 9.7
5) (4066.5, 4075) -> 8.9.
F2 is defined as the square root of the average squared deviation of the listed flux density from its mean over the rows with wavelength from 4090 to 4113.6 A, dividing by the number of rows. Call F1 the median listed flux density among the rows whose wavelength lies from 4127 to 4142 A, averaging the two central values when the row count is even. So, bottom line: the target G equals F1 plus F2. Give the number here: 12.1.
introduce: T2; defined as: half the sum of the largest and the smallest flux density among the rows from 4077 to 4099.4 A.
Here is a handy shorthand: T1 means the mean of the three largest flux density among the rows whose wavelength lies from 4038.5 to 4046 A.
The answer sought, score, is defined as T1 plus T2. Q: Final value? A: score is 24.0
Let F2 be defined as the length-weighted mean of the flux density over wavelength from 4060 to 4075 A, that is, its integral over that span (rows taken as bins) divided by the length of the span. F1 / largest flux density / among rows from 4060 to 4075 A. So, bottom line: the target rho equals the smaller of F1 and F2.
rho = 9.1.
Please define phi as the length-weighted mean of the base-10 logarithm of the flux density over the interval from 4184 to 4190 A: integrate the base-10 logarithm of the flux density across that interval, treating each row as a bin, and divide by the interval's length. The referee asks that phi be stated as 0.99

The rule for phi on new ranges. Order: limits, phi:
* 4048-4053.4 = 0.99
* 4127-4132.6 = 1.04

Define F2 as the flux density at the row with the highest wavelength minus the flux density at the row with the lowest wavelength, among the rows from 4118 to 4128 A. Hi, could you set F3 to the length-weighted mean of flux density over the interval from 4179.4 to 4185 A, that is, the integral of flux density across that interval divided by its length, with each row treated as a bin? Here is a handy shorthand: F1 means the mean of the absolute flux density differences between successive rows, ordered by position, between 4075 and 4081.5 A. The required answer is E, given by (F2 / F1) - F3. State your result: -10.4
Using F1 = 2.0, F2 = 0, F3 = 10.6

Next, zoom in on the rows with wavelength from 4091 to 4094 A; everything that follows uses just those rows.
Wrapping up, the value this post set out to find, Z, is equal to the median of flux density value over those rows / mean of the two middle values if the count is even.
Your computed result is 10.8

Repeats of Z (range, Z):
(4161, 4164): 9.3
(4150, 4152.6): 10.9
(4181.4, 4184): 10.7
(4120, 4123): 9.6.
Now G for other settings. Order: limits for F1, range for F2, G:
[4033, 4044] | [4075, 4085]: 11.5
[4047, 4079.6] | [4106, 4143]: 11.2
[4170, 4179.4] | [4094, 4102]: 11.2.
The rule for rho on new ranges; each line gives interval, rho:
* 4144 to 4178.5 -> 9.8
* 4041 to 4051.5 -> 10.3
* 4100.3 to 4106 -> 9.2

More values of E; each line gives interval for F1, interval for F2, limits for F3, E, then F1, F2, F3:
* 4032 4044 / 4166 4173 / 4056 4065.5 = -10.9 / 2.5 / -2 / 10.0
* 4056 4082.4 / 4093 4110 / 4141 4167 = -10.7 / 1.9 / -2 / 9.8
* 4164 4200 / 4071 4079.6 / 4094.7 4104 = -7.6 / 1.4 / 2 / 9.0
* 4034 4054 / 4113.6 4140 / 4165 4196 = -9.9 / 2.1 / 0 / 9.9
